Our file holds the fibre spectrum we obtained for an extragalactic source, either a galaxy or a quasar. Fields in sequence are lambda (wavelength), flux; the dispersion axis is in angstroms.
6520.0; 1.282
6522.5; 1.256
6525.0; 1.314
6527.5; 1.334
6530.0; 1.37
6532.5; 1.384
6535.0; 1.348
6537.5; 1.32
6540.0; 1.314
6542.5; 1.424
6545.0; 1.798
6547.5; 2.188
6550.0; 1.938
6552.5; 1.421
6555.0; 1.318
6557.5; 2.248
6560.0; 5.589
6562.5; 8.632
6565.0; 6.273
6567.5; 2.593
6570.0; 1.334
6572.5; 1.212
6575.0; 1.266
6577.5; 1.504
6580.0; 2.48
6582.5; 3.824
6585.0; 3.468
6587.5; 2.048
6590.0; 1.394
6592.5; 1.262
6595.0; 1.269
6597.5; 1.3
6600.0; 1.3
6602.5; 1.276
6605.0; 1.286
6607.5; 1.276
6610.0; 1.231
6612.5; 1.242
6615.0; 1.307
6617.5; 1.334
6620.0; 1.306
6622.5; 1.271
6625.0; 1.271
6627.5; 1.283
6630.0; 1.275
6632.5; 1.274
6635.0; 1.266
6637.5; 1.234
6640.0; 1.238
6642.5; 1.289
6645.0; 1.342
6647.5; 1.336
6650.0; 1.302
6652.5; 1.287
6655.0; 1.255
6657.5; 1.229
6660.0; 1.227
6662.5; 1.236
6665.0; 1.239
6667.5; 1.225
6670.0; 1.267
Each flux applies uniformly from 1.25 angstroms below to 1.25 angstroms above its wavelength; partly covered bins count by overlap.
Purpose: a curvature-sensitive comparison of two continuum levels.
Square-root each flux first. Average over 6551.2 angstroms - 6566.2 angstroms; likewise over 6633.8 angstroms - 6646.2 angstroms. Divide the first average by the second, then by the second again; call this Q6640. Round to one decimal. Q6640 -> 1.5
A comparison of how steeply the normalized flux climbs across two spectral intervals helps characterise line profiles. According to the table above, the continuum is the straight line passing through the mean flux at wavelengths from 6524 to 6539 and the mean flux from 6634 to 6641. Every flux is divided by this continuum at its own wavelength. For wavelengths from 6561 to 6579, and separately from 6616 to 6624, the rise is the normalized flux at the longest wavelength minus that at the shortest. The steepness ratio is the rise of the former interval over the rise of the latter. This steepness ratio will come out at 117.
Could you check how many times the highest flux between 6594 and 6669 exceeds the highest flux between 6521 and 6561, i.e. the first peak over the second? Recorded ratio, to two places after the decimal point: 0.24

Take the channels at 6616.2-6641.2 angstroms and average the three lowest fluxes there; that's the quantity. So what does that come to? 1.25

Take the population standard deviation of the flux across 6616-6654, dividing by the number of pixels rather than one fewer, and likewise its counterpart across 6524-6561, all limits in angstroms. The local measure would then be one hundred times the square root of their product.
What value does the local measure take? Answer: 18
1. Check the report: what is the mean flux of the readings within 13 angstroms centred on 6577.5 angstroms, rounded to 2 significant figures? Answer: 2.1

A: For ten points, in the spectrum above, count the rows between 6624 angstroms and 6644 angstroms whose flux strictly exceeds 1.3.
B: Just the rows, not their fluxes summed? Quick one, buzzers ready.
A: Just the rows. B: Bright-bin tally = 0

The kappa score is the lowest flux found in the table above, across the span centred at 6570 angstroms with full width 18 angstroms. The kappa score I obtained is 1.212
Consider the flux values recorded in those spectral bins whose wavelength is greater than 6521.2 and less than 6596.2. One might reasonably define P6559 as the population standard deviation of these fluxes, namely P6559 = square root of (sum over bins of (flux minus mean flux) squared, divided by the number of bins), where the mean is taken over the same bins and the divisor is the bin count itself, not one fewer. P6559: 1.7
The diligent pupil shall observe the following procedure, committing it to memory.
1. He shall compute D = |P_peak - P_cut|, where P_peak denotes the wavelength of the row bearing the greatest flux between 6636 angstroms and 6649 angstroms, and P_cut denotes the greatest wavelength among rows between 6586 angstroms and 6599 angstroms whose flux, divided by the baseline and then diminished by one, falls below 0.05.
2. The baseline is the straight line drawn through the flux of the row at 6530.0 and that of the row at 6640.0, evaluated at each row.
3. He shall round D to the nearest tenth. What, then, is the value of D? 47.5 angstroms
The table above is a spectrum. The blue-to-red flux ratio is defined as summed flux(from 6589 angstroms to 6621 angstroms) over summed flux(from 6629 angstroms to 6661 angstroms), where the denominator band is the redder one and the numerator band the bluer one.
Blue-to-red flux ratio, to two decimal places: 1.01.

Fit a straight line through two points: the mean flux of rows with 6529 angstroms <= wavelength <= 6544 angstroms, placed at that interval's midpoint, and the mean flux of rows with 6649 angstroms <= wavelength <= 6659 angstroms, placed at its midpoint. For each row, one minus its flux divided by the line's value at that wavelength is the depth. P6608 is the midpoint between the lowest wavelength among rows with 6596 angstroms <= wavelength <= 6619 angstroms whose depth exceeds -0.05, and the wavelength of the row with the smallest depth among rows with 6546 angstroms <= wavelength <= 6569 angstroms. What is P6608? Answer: 6580.0 angstroms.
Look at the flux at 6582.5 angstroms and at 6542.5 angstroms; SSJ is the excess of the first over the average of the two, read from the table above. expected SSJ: 1.20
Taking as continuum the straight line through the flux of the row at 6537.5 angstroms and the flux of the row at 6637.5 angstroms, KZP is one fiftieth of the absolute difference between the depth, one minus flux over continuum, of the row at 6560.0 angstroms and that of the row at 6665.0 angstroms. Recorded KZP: 0.065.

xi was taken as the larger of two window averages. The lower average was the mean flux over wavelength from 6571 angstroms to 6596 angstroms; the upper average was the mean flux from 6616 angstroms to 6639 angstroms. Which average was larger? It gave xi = 2.0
